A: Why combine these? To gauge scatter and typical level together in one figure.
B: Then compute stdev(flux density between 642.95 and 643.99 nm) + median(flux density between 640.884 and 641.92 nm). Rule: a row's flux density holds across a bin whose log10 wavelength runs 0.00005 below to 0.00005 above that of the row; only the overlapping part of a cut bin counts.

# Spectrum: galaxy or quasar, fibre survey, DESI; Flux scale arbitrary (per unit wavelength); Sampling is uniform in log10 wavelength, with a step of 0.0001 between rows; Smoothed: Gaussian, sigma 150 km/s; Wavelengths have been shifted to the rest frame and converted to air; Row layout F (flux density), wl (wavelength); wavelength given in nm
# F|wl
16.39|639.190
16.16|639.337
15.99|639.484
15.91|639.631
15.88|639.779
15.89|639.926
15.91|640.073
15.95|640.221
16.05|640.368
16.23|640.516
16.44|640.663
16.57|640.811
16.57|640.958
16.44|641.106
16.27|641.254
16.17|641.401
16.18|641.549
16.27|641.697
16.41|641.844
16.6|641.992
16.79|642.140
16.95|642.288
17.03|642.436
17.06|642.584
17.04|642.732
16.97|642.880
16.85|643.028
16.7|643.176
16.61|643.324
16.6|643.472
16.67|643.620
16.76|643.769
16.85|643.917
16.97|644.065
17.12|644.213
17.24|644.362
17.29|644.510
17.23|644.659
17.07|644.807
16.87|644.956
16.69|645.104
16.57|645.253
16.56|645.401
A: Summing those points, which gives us 16.37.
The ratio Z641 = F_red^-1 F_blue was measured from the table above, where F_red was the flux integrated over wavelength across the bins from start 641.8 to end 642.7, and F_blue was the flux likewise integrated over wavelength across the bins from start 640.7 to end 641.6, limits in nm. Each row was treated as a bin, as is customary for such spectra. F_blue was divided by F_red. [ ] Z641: 0.97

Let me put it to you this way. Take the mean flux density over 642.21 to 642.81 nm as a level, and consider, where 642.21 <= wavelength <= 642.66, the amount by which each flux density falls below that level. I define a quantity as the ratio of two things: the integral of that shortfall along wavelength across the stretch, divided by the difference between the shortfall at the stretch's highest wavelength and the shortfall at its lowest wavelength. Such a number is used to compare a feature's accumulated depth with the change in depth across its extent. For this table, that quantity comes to 0.0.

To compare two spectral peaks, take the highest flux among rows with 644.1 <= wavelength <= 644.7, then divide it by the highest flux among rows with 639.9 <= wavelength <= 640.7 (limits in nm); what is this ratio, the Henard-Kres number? 1.05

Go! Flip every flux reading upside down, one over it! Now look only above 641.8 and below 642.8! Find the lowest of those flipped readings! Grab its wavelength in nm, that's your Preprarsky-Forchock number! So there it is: 642.584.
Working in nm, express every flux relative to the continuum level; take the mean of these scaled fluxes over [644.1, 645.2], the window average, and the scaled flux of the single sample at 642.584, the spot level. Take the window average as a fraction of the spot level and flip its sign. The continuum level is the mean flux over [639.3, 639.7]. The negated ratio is -1.00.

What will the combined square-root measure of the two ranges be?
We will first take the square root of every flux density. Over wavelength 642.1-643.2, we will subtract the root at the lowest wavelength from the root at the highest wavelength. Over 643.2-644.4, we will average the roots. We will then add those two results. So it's 4.09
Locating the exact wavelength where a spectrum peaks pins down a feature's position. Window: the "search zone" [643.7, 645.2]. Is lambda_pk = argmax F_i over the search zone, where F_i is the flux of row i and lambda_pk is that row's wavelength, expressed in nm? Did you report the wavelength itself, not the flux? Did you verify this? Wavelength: 644.510 nm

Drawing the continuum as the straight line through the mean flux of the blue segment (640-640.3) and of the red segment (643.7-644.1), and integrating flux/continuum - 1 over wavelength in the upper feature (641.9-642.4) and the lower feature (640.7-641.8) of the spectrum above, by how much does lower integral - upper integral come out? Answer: 0.000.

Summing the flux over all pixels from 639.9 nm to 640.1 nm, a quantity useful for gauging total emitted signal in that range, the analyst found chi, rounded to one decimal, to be 31.8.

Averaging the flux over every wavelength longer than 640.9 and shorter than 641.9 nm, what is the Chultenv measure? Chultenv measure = 16.3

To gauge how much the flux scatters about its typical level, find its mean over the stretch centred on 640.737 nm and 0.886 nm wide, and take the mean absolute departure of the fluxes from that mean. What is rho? 0.16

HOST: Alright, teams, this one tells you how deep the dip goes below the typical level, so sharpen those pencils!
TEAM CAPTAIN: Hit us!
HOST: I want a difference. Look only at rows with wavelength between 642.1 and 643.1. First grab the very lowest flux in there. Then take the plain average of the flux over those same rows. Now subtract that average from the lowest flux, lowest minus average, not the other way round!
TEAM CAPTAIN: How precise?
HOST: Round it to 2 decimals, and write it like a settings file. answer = -0.17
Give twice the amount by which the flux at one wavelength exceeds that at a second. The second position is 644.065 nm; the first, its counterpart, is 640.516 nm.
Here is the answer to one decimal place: -1.5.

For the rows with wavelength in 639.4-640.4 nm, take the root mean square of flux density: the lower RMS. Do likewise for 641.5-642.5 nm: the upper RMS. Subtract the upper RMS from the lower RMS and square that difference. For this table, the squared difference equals 0.44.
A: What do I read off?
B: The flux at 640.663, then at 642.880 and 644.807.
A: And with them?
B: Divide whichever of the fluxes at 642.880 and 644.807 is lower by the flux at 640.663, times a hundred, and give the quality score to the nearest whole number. 103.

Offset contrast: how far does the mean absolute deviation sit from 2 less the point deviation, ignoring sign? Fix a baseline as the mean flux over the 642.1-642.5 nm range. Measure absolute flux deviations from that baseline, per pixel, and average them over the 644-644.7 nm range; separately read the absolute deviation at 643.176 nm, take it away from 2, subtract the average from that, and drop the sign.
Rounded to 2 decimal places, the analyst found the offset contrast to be 1.53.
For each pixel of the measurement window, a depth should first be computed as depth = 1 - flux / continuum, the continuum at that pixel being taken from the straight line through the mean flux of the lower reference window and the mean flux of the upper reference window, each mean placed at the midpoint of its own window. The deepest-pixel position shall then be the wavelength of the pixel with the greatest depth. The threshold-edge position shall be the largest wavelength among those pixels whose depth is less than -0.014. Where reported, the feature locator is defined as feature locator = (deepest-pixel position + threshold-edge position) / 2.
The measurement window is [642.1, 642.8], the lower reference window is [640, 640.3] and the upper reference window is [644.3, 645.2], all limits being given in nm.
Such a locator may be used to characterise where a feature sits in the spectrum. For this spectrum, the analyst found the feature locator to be 642.44 nm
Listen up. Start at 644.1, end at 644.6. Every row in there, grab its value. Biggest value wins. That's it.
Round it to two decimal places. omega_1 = 17.29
